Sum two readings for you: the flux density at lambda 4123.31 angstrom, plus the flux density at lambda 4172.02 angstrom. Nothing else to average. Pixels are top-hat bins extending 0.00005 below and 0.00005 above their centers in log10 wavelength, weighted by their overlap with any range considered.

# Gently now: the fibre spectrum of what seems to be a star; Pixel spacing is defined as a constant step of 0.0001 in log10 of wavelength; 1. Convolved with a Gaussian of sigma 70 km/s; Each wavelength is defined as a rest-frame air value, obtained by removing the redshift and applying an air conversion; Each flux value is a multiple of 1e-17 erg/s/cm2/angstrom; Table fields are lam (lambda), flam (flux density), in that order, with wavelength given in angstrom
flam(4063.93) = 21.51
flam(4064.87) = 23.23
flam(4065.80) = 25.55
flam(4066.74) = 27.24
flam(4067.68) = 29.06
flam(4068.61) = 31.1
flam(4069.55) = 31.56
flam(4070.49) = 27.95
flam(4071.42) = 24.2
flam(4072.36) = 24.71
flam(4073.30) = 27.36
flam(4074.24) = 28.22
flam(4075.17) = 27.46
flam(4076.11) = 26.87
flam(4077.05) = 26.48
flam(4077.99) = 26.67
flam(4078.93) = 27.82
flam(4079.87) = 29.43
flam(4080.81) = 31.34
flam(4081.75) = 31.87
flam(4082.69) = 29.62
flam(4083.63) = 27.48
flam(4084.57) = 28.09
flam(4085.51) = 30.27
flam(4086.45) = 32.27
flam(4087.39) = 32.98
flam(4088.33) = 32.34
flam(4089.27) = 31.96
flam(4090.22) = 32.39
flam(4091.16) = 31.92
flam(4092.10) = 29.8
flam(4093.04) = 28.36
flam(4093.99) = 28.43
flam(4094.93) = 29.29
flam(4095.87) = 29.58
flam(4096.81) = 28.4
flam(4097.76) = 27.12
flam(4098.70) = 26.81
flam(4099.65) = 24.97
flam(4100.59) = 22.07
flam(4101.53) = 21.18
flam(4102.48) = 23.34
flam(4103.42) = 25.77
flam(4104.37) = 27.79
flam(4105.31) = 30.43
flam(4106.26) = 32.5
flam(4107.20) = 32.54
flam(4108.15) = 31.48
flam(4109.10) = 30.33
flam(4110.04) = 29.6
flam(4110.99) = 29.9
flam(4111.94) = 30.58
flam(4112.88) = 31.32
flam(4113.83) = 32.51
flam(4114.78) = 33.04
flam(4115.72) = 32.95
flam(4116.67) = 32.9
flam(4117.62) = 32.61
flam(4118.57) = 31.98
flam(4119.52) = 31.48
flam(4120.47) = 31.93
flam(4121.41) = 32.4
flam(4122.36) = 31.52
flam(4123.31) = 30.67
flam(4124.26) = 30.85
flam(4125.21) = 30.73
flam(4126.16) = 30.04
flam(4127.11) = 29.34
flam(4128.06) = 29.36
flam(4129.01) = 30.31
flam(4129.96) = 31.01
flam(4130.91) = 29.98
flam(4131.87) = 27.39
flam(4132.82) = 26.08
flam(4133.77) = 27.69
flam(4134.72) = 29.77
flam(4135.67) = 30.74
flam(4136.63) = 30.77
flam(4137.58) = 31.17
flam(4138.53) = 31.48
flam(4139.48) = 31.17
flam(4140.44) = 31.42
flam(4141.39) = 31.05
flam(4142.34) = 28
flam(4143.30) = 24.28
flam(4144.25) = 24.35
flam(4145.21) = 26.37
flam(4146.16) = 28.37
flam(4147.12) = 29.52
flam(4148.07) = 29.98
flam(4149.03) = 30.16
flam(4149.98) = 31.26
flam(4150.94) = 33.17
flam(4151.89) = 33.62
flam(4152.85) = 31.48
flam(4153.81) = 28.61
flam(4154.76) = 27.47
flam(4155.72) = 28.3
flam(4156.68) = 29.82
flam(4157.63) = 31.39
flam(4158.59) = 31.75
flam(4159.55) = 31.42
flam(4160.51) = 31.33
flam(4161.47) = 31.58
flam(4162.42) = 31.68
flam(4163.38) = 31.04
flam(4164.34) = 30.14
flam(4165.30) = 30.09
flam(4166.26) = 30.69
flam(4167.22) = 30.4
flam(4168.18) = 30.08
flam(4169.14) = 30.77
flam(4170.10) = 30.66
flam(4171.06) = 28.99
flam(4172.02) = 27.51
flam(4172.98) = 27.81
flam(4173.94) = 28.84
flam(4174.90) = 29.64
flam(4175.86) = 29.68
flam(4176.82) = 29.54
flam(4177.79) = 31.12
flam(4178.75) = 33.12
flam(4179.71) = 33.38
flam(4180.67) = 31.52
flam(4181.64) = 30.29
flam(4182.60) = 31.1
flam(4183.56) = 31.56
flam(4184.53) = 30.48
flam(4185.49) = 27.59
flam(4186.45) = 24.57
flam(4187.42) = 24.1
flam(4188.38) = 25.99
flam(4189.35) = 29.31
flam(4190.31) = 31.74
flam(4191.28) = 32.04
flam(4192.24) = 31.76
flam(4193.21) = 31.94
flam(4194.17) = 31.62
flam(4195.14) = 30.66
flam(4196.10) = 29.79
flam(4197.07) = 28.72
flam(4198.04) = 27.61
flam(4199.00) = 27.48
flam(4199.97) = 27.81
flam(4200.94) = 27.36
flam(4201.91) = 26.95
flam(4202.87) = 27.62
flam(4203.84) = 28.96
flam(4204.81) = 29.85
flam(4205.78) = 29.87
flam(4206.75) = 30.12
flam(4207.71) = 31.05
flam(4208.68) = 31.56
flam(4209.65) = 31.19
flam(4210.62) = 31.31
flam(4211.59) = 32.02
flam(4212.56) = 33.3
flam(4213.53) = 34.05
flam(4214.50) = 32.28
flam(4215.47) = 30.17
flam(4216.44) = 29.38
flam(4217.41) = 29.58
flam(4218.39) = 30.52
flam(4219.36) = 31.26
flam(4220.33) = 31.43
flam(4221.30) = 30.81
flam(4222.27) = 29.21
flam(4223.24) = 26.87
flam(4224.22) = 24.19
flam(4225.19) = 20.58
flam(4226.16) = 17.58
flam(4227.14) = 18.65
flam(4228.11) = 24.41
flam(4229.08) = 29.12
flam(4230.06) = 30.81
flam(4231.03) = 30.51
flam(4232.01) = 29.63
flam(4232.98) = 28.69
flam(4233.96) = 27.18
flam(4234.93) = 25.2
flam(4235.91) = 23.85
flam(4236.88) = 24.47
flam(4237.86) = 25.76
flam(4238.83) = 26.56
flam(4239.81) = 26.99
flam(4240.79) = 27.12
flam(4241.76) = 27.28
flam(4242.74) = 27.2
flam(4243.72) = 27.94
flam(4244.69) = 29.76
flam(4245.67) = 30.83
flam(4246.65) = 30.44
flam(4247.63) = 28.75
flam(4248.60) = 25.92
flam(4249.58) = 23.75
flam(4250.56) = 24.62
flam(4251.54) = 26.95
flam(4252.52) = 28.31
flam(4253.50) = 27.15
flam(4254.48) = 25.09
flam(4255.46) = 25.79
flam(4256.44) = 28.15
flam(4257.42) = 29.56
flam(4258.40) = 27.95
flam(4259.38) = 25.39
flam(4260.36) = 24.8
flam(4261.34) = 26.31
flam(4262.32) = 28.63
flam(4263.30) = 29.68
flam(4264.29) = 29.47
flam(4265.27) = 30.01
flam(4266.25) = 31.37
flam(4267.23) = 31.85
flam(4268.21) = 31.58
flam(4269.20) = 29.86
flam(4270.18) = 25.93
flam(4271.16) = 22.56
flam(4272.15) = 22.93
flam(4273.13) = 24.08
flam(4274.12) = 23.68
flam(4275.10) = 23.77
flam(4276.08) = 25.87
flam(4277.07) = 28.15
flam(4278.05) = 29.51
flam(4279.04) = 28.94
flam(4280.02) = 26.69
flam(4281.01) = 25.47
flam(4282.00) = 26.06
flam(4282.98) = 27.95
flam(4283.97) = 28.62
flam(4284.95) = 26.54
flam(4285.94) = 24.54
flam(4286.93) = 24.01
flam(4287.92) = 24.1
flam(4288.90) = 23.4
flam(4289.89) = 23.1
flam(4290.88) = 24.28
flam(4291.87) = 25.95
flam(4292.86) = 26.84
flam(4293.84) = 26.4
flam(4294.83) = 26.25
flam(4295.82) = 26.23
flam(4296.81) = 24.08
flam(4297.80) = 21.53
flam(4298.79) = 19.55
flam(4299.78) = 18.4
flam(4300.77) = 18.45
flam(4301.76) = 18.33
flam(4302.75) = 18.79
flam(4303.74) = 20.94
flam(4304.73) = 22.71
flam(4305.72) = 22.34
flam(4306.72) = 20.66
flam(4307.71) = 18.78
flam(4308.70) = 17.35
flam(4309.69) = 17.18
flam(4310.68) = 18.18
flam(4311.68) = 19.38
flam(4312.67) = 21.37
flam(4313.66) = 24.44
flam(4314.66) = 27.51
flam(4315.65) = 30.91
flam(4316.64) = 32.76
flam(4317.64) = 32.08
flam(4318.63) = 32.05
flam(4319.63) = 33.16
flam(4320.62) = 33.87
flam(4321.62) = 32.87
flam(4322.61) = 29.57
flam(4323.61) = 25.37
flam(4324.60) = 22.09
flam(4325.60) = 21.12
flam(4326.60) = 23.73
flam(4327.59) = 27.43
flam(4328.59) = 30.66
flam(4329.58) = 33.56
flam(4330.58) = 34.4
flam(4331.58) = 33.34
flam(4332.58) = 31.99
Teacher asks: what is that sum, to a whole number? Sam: 58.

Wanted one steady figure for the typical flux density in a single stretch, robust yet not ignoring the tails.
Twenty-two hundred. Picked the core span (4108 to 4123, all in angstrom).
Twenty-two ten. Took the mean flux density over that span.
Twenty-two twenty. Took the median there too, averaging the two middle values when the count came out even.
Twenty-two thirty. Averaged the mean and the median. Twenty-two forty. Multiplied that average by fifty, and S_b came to 1585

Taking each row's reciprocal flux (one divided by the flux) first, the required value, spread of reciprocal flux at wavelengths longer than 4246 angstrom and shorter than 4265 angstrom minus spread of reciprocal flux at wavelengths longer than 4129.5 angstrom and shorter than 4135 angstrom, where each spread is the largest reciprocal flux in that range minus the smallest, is 0.0032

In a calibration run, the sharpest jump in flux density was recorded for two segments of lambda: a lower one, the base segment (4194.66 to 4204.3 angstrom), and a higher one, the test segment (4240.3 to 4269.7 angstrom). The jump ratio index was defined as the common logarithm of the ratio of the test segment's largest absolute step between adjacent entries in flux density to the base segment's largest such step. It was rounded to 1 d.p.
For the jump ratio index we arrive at 0.3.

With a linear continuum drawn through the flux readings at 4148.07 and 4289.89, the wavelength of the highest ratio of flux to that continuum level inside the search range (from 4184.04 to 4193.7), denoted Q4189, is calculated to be 4193.21 angstrom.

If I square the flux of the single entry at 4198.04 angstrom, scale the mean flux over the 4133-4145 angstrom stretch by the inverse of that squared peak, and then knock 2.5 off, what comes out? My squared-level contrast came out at -2.46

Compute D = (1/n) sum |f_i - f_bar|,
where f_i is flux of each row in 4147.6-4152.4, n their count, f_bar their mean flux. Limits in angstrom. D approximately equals 1.4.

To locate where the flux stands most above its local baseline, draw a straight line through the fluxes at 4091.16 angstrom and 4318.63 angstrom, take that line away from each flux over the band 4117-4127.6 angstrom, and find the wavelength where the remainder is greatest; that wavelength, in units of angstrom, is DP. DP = 4117.62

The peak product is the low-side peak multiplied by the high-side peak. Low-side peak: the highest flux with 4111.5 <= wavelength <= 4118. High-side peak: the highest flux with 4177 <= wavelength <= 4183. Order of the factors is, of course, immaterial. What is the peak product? 1103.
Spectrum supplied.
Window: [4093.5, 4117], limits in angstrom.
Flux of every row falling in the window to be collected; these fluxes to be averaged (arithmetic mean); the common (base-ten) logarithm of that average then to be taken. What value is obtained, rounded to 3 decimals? 1.462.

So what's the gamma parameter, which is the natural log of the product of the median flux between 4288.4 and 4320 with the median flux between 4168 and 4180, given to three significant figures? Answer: 6.52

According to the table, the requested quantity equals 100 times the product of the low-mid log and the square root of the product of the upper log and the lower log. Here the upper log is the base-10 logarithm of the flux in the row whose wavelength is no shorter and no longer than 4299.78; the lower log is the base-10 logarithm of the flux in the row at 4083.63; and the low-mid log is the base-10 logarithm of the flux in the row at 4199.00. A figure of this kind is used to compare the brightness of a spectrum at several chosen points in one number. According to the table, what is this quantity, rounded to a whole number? 194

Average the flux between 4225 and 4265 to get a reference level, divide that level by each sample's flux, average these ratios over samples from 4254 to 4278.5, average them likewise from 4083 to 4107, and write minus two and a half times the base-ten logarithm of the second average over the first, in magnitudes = 0.05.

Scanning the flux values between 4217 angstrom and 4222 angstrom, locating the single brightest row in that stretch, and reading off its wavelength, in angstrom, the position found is 4220.33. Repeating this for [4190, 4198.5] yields 4191.28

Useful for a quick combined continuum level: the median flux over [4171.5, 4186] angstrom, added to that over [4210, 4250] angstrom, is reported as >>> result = 59.0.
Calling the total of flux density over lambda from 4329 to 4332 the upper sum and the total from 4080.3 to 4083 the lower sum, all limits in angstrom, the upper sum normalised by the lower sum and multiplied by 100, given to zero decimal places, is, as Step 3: 109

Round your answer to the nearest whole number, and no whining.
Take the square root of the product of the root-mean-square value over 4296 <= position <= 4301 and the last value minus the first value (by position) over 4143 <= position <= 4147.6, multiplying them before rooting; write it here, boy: 10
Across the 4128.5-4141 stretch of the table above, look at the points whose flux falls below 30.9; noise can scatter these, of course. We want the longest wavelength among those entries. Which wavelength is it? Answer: 4136.63 angstrom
